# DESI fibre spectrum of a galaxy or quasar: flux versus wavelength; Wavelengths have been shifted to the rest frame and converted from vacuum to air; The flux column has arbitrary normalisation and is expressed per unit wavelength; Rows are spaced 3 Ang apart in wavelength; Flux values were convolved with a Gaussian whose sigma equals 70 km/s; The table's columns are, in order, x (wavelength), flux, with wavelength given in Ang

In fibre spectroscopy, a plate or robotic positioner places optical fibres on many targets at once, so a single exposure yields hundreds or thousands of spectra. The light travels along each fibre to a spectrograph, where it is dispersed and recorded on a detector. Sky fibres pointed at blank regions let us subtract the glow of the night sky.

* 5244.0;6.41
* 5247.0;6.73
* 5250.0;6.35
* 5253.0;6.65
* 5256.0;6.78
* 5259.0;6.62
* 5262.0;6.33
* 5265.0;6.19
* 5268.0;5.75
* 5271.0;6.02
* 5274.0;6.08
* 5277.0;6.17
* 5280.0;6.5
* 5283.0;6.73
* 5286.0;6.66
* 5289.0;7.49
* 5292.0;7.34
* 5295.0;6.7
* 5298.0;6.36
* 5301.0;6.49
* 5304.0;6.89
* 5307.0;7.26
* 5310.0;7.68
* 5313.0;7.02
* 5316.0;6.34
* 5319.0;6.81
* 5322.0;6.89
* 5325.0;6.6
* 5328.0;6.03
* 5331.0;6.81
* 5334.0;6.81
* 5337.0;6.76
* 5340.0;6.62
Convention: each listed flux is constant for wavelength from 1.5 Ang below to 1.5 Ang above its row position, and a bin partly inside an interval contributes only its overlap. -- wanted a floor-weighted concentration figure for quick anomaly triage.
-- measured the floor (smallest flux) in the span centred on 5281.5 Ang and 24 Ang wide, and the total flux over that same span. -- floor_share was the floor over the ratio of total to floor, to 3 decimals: 0.684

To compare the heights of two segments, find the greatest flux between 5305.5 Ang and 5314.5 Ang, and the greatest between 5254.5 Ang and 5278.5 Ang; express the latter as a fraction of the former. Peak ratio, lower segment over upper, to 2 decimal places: 0.88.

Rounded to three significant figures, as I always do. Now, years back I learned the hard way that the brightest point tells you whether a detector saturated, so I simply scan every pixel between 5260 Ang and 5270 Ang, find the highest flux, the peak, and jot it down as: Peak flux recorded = 6.33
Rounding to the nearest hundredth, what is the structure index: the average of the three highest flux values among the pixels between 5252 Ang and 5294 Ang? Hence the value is 7.20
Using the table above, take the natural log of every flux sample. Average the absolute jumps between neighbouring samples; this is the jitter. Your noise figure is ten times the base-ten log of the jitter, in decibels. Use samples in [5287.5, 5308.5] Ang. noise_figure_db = -13.1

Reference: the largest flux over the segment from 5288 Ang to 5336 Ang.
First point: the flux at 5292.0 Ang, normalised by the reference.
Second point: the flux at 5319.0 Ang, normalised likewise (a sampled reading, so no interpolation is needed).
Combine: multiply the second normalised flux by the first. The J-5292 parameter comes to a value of 0.847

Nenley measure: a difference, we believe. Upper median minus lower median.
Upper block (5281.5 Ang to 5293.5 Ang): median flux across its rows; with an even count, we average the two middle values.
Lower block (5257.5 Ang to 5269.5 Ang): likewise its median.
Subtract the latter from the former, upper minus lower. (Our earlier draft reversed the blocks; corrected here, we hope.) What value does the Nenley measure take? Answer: 0.8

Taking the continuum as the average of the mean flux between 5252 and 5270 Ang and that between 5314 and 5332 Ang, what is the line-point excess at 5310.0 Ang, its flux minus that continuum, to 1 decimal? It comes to 1.2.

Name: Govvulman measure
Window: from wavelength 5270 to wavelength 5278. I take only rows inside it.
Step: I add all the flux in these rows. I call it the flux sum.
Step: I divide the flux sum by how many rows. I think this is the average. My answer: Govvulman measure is 6.09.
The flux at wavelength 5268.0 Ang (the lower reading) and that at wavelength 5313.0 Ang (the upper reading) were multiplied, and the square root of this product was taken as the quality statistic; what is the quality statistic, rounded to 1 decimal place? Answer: 6.4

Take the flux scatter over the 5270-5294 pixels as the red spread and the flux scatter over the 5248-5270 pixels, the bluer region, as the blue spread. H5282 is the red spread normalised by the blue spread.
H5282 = 1.6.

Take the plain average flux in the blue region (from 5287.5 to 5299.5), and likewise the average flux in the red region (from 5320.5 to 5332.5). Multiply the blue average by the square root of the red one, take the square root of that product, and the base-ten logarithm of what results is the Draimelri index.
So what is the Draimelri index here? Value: 0.626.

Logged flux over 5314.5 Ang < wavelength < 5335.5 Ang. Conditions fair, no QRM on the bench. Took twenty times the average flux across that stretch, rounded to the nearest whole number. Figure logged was 132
